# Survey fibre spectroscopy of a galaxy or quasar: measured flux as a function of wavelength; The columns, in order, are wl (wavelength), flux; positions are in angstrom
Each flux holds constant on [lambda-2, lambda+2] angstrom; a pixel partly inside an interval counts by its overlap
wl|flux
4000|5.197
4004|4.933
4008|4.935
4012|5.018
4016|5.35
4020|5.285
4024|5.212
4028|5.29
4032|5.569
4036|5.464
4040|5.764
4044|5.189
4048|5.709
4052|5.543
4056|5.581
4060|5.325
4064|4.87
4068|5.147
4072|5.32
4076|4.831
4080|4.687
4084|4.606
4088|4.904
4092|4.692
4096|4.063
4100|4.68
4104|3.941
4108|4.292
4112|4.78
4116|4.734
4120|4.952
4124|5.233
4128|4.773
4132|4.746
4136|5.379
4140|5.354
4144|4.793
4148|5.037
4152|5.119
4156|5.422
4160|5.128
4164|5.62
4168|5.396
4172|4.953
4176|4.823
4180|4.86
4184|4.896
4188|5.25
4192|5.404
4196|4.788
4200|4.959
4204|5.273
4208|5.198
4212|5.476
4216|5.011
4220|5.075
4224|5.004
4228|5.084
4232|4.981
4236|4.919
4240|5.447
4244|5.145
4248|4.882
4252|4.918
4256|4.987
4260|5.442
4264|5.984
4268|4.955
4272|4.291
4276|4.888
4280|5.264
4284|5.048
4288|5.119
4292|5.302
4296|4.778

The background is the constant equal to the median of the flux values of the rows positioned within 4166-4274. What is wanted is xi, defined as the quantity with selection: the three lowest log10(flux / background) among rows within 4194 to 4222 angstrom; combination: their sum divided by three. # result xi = -0.007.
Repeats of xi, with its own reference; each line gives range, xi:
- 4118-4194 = -0.021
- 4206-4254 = -0.009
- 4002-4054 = -0.004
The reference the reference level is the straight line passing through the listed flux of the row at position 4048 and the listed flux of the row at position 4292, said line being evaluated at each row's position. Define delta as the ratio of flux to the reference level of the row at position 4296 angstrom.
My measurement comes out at 0.90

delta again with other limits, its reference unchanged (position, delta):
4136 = 0.97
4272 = 0.80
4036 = 0.95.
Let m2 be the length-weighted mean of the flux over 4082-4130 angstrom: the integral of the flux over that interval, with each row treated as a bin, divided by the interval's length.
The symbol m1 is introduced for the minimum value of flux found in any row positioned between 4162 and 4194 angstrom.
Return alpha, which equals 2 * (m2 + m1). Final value 18.9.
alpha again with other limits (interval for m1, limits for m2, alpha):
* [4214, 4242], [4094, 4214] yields 19.8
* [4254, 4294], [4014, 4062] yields 19.5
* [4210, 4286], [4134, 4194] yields 18.9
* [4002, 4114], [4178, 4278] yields 18.1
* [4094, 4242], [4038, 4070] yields 18.7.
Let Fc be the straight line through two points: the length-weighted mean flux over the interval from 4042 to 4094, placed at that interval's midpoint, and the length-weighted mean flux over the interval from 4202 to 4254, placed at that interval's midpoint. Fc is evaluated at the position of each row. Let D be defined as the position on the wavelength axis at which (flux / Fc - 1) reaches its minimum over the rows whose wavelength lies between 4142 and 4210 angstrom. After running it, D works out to 4196 angstrom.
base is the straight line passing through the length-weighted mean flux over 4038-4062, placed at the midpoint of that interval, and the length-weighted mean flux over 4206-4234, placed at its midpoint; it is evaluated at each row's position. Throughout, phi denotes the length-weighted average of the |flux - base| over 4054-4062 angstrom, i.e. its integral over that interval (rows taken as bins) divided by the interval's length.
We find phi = 0.12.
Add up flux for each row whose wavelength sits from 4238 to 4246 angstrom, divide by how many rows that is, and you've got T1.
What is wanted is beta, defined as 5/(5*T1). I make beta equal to 0.189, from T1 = 5.30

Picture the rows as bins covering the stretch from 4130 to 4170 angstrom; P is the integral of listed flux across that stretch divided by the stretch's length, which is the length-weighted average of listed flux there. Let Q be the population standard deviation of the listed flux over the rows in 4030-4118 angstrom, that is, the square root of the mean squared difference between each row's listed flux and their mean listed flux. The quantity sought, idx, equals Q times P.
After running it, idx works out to 2.63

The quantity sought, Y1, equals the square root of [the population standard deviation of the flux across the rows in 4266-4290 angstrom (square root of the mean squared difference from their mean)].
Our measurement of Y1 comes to 0.56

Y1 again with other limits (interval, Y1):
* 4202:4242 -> 0.43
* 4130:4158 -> 0.51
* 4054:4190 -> 0.62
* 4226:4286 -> 0.60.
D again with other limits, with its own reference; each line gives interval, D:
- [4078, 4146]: 4104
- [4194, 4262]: 4196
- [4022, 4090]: 4084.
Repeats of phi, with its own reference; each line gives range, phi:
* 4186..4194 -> 0.14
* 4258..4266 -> 0.69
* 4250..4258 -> 0.09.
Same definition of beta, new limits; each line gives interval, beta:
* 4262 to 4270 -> 0.183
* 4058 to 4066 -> 0.196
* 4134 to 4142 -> 0.186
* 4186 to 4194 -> 0.188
